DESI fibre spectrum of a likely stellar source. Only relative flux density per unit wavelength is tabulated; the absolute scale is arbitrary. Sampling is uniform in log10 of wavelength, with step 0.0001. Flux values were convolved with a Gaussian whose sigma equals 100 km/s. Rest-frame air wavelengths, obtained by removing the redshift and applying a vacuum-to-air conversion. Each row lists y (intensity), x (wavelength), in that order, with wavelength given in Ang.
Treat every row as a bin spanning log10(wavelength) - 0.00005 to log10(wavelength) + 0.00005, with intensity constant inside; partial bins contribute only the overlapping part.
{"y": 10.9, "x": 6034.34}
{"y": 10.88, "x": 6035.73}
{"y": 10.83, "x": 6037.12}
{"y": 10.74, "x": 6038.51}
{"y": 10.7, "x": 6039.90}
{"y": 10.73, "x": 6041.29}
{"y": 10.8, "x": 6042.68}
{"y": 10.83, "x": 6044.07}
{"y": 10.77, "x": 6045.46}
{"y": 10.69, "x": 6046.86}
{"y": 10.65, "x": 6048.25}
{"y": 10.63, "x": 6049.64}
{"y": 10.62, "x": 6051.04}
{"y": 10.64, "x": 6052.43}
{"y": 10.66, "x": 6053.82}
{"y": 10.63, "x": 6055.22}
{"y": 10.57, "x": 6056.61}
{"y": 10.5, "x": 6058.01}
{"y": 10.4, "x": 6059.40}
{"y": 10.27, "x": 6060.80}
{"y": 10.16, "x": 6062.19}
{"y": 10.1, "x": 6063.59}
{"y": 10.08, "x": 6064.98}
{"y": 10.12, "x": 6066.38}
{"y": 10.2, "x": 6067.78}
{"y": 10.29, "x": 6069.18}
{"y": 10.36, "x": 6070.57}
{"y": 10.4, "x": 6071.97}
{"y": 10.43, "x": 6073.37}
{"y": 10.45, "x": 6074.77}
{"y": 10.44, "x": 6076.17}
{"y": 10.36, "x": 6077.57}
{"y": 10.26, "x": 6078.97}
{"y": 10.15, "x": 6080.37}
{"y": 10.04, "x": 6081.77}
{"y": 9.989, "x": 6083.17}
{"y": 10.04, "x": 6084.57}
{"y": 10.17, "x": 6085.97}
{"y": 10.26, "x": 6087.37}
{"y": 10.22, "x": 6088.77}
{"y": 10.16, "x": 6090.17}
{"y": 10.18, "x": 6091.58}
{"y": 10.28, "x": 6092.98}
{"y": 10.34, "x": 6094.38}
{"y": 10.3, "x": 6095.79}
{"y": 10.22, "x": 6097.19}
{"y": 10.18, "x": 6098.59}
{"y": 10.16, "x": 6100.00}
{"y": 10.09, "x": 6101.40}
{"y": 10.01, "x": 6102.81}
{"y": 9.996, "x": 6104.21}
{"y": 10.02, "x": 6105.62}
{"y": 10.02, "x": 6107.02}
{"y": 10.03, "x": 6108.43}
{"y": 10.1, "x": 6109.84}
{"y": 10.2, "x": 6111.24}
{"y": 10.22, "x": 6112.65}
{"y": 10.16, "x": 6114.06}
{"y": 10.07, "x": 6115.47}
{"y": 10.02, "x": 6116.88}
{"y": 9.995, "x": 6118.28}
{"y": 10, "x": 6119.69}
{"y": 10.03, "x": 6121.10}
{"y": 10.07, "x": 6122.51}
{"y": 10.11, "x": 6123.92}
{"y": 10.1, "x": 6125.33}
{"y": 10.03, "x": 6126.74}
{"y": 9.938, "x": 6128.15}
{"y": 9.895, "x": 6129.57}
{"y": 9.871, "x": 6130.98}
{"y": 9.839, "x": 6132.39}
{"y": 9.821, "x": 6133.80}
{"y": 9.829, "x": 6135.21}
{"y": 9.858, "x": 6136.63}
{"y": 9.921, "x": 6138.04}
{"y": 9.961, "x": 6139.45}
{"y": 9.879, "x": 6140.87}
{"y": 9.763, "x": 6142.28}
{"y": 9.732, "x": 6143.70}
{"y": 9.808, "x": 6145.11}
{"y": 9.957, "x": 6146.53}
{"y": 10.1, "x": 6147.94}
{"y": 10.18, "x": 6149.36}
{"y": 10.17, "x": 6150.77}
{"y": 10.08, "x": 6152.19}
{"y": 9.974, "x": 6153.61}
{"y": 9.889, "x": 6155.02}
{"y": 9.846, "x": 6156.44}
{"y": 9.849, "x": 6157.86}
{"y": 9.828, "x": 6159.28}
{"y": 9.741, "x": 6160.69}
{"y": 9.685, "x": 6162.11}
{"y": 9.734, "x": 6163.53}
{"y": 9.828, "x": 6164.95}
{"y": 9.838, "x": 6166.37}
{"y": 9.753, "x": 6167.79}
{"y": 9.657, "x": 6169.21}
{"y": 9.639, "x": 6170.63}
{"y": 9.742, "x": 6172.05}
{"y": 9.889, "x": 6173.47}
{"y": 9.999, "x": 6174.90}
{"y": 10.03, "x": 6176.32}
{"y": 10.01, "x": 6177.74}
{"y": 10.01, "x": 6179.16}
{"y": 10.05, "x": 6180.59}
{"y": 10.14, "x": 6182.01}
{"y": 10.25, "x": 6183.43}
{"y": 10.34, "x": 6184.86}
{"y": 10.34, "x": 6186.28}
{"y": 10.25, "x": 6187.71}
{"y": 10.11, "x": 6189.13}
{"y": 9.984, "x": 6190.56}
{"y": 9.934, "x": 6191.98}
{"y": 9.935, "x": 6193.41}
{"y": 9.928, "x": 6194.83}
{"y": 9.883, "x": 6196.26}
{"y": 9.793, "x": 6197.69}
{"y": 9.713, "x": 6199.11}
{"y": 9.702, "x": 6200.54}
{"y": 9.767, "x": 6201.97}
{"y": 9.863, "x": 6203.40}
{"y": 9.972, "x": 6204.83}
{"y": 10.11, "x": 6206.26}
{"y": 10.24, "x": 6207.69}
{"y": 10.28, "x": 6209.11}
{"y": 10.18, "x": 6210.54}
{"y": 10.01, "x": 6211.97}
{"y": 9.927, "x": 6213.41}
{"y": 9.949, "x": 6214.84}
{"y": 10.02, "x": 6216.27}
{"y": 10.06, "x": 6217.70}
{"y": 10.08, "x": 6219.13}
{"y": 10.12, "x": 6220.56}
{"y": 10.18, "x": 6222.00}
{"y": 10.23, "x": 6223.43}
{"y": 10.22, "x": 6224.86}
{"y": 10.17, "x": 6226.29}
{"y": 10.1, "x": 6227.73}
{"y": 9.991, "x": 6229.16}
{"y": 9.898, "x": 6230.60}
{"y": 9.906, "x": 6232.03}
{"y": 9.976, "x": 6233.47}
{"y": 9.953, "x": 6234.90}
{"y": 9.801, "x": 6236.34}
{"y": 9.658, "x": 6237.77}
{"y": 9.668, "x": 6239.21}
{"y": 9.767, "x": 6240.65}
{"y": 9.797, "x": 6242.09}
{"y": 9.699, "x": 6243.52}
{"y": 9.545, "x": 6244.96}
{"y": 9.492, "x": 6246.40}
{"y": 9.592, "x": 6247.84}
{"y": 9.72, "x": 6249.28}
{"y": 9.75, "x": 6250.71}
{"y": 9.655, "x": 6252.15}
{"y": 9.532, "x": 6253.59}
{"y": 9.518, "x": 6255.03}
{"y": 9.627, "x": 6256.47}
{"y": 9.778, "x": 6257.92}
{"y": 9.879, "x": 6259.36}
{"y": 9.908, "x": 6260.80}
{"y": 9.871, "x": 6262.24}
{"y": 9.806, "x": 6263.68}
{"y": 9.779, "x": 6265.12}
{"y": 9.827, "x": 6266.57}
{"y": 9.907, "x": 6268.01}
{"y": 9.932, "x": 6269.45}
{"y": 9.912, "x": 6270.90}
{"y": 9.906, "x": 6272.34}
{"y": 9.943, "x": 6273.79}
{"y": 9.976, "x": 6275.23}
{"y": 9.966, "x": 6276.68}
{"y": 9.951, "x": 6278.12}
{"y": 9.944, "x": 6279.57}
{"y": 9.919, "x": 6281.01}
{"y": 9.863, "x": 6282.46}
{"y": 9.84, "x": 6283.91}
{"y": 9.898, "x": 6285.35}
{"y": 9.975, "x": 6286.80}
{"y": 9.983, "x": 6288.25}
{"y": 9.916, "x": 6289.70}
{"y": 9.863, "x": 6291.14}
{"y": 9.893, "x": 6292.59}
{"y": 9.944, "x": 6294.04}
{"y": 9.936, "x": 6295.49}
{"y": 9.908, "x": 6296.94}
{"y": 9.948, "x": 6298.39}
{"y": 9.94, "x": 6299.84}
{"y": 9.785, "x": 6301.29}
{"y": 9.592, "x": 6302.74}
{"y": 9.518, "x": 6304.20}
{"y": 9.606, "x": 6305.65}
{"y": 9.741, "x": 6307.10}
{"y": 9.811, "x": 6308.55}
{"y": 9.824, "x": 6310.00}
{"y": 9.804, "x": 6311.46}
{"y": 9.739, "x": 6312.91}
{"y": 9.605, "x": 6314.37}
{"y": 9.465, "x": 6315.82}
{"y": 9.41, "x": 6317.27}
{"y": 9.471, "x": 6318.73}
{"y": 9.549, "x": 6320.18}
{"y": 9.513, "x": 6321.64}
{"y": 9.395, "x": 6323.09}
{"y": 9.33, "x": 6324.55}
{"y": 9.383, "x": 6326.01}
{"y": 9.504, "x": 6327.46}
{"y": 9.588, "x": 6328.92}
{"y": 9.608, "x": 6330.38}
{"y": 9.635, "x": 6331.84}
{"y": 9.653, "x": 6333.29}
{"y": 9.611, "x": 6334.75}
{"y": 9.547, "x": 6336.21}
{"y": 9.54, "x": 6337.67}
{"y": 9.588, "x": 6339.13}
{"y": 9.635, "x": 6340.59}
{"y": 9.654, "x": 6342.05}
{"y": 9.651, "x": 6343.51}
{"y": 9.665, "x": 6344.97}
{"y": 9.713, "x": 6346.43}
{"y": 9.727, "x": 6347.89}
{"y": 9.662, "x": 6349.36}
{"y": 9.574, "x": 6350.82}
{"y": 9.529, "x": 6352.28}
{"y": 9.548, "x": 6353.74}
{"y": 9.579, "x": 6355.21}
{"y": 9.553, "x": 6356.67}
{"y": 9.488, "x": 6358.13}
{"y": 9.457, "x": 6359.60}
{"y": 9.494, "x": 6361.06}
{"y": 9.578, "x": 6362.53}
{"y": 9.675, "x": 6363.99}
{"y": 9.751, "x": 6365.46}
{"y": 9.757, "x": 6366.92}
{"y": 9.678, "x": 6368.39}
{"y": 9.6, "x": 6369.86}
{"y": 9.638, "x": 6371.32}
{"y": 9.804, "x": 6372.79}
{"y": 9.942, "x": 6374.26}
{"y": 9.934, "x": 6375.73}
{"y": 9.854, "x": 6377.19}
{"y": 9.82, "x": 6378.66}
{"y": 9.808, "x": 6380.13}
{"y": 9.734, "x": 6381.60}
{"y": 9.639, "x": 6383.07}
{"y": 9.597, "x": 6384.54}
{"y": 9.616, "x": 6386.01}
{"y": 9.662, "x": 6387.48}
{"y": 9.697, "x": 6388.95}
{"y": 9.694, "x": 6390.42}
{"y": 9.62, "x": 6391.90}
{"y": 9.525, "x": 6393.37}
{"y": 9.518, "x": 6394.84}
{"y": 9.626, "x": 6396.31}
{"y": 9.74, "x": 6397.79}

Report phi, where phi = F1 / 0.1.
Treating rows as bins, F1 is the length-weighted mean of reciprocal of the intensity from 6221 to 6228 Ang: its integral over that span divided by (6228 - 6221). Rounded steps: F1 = 0.098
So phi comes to 0.981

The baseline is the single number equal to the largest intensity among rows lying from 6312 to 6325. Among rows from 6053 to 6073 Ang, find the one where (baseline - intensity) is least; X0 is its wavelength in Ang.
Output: 6053.82 Ang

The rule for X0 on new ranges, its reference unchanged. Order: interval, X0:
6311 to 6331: 6311.46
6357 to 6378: 6374.26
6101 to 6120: 6112.65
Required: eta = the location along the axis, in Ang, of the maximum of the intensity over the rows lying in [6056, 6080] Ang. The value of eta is 6056.61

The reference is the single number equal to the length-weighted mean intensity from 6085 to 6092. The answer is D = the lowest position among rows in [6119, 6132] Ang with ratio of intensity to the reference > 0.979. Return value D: 6119.69 Ang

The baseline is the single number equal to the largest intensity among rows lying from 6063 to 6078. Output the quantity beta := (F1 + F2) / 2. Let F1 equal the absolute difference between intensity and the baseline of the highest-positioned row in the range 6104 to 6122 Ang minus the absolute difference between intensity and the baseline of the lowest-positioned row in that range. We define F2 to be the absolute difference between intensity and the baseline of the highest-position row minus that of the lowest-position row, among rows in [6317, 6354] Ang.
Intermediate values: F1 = -0.03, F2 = -0.1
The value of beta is -0.09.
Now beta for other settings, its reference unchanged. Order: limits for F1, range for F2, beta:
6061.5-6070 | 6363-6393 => -0.04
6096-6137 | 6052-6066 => 0.27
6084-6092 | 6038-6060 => -0.19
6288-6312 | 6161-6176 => -0.07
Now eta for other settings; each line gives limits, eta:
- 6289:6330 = 6298.39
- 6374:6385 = 6374.26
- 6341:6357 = 6347.89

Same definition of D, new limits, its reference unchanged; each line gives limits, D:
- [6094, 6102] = 6094.38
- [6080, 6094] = 6080.37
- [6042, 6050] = 6042.68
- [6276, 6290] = 6288.25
